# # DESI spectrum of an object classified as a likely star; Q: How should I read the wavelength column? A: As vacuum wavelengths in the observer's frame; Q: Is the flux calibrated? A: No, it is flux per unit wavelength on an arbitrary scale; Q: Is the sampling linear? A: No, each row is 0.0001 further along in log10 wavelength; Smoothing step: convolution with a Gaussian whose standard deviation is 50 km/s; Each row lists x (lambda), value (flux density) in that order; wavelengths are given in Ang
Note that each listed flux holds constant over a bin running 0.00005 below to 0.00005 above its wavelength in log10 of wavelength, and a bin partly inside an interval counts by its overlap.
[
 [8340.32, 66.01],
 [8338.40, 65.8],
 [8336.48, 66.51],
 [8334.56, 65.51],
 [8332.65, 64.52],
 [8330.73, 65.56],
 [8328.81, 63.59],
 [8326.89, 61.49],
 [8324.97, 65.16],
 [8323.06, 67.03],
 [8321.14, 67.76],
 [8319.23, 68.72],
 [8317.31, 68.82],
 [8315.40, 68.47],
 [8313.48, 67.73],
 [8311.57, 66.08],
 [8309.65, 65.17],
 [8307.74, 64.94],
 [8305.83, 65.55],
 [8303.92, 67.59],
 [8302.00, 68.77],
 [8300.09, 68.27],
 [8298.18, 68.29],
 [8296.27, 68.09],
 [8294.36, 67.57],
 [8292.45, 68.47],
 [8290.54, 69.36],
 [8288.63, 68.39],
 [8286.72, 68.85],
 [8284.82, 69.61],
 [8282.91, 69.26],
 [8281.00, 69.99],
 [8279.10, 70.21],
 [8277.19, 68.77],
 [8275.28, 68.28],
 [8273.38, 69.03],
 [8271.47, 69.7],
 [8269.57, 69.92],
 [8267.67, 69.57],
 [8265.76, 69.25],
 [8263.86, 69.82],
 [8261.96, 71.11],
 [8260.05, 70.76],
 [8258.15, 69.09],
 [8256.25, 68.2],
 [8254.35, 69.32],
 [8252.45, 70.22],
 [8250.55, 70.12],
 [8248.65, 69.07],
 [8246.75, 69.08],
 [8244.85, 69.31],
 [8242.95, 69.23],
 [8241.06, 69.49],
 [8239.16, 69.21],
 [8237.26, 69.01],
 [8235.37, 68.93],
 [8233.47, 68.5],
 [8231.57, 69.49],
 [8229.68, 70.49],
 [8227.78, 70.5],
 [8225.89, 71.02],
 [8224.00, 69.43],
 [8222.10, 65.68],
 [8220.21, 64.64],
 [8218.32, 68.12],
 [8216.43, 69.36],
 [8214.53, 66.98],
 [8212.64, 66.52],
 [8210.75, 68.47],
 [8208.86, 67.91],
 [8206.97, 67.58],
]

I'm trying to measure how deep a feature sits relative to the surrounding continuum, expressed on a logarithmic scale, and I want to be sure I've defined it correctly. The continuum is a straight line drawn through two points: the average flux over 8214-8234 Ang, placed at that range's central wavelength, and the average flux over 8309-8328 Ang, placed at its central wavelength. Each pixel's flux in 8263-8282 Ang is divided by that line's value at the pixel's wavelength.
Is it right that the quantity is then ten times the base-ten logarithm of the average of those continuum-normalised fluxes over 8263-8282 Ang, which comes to 0.12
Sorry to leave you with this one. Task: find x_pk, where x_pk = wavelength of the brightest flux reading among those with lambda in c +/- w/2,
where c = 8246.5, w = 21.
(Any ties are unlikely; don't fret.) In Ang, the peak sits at 8252.45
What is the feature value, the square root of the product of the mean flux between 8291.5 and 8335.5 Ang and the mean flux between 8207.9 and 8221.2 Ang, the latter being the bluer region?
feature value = 67.0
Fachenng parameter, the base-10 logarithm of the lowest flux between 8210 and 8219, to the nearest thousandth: 1.823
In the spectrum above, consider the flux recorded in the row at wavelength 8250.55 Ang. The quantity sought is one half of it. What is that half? 35.1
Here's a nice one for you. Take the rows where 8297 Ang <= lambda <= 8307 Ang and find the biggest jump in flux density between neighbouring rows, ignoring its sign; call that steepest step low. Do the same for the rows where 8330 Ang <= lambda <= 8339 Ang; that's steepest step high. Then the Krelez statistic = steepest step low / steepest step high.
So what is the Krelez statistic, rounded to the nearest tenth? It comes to 2.0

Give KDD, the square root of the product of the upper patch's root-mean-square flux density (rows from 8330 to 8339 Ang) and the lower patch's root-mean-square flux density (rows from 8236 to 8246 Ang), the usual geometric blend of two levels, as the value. 67.4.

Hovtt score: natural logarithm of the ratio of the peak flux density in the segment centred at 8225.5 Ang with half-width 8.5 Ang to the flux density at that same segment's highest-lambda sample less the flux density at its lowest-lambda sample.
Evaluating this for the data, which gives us 5.2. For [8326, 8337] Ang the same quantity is 2.6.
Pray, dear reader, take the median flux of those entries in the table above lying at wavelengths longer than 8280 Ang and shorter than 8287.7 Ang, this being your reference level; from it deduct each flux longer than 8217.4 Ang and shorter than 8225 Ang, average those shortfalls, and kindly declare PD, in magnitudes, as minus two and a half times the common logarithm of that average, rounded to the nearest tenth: -1.0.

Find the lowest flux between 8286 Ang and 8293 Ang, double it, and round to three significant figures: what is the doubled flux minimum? 137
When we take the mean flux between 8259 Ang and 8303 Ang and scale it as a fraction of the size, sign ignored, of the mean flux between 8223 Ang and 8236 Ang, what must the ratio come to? 0.99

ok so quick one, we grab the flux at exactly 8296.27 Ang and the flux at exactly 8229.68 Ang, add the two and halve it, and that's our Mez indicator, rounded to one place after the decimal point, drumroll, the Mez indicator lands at 69.3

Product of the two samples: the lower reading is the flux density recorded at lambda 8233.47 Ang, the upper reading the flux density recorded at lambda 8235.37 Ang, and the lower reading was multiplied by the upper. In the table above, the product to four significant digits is 4722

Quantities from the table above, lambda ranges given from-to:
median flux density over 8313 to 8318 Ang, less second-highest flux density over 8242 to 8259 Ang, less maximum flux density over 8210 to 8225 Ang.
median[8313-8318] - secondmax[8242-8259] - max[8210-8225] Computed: -71.1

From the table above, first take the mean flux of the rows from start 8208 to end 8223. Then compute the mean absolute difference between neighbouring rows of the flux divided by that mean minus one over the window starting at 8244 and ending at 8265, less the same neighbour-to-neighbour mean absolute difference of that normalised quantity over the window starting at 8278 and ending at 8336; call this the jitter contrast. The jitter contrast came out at -0.0029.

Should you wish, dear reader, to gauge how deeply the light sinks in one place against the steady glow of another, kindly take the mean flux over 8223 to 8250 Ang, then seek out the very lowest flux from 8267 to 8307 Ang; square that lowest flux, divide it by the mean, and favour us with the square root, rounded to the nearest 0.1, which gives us 7.9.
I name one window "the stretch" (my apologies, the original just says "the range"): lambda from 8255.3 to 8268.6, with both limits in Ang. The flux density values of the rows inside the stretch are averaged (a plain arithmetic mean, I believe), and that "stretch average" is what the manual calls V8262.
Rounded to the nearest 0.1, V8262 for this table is 69.7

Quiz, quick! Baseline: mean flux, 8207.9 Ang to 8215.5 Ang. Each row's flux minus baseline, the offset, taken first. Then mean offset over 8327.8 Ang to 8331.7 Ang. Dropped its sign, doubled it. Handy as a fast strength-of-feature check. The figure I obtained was 5.8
